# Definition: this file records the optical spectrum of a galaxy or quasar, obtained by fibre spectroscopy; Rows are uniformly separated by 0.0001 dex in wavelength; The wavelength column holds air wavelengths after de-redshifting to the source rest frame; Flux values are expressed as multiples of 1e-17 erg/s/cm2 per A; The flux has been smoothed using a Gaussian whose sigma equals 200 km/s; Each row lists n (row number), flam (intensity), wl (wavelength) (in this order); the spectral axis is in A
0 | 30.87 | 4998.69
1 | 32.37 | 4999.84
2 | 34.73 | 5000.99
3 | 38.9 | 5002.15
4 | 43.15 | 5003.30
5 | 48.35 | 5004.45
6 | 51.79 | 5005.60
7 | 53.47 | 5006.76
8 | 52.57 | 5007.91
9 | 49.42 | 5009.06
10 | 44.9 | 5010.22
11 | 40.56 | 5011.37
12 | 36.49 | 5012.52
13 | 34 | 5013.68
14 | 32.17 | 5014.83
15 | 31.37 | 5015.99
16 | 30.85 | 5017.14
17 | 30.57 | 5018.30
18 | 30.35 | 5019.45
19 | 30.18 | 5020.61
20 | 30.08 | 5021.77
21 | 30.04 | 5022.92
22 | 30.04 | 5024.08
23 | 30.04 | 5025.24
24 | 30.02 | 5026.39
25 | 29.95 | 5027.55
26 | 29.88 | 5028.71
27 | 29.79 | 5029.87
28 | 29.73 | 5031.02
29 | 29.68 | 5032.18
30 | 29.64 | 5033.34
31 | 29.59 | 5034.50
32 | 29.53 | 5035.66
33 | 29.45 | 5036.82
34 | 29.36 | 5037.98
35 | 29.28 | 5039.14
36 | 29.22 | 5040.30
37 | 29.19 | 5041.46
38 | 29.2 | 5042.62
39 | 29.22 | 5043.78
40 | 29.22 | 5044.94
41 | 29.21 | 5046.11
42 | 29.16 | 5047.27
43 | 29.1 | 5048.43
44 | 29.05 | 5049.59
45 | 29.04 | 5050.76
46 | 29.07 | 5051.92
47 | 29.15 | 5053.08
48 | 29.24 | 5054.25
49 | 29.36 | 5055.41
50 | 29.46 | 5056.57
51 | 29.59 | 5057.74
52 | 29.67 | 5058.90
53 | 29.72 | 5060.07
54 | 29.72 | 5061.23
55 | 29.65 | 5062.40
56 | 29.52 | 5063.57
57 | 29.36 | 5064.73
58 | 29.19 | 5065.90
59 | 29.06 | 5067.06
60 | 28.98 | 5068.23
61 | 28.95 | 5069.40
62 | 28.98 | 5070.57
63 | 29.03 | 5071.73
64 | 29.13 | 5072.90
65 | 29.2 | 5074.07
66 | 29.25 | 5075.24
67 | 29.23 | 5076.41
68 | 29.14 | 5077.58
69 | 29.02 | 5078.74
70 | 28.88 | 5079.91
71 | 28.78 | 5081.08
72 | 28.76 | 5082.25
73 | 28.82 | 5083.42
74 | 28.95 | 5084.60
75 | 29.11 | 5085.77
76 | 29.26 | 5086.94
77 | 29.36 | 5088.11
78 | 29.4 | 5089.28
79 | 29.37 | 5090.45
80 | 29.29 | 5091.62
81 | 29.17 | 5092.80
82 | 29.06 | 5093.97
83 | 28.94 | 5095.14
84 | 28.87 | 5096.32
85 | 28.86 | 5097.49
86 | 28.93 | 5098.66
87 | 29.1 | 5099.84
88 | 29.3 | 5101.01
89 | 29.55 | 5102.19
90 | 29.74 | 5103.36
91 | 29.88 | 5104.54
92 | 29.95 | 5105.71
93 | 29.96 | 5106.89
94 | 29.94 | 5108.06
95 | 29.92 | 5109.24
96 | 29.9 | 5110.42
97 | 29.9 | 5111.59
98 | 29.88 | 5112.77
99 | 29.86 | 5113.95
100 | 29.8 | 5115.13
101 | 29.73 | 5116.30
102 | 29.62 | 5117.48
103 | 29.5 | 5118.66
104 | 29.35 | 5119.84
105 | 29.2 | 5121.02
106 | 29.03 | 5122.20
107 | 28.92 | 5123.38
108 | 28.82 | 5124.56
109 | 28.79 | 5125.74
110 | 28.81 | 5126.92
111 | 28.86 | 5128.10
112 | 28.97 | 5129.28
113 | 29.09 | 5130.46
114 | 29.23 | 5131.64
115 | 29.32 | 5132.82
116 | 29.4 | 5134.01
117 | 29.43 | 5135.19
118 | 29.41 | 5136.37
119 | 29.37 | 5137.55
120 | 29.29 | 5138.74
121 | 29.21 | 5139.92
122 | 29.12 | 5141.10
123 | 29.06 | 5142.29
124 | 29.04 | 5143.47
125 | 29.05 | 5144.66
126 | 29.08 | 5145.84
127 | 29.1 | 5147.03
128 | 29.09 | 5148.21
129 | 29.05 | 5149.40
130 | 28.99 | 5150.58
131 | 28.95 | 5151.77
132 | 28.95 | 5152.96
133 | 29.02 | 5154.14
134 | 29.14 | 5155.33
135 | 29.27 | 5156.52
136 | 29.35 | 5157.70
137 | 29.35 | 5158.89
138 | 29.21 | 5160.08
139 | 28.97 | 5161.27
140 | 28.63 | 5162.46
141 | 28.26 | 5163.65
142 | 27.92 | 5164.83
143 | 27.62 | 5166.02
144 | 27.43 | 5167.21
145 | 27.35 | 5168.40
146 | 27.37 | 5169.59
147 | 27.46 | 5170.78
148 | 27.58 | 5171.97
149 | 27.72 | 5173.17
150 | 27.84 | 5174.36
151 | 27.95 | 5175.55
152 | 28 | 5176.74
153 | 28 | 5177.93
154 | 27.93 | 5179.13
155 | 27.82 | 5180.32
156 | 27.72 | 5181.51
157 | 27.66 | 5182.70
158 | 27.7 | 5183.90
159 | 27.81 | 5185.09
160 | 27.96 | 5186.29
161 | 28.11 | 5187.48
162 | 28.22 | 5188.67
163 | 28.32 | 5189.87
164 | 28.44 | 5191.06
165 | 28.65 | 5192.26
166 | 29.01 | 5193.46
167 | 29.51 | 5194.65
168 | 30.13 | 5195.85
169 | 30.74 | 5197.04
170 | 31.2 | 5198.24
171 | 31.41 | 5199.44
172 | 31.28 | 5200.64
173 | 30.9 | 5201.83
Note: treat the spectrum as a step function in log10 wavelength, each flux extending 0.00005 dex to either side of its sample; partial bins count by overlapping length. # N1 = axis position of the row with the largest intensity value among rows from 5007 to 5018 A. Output 5007.91 A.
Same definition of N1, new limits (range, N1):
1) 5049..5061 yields 5060.07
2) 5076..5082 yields 5076.41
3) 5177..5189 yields 5188.67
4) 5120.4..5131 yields 5121.02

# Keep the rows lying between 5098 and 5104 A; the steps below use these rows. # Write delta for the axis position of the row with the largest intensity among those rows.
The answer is 5103.36 A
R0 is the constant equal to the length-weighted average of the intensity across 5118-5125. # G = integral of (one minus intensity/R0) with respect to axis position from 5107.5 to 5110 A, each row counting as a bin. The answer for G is -0.069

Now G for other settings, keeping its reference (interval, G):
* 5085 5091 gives -0.033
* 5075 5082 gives 0.024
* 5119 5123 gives -0.010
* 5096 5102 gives 0.015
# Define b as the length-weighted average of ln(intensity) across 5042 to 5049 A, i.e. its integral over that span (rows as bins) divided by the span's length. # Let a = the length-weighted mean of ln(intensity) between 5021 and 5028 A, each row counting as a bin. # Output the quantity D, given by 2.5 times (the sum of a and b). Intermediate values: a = 3.40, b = 3.37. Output 16.9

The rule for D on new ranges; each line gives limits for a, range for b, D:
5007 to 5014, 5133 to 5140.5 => 17.9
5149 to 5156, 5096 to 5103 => 16.9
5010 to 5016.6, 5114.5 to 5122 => 17.4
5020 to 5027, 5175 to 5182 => 16.8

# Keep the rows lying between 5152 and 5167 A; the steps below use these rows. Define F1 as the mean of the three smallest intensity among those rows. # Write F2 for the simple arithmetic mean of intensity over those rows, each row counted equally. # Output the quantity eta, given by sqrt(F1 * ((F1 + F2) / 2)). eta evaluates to 28.2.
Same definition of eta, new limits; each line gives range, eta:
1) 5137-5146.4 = 29.1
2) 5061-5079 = 29.0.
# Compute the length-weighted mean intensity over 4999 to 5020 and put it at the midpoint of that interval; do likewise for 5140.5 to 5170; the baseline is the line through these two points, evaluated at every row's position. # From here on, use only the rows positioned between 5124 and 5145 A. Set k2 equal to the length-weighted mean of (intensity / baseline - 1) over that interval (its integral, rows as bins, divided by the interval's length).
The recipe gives -0.04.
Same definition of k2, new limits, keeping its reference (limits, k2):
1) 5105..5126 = -0.07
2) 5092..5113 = -0.10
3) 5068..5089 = -0.16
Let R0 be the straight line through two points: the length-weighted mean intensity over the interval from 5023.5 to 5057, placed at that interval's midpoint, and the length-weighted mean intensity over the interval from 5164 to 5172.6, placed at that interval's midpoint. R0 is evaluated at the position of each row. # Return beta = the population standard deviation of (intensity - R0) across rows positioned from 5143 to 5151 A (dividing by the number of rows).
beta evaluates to 0.04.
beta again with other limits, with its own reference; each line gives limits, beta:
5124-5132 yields 0.19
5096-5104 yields 0.36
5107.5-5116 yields 0.01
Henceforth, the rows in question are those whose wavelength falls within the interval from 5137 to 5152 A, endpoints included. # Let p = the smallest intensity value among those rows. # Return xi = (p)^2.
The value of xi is 838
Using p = 28.95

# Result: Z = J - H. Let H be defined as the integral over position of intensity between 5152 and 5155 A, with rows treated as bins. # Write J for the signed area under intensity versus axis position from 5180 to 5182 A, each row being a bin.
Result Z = -31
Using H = 87.0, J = 56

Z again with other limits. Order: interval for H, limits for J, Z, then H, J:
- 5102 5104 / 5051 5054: 28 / 59.3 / 87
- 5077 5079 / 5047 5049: 0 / 58.4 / 58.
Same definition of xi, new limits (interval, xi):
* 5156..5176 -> 748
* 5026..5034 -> 879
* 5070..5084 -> 827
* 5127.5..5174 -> 748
